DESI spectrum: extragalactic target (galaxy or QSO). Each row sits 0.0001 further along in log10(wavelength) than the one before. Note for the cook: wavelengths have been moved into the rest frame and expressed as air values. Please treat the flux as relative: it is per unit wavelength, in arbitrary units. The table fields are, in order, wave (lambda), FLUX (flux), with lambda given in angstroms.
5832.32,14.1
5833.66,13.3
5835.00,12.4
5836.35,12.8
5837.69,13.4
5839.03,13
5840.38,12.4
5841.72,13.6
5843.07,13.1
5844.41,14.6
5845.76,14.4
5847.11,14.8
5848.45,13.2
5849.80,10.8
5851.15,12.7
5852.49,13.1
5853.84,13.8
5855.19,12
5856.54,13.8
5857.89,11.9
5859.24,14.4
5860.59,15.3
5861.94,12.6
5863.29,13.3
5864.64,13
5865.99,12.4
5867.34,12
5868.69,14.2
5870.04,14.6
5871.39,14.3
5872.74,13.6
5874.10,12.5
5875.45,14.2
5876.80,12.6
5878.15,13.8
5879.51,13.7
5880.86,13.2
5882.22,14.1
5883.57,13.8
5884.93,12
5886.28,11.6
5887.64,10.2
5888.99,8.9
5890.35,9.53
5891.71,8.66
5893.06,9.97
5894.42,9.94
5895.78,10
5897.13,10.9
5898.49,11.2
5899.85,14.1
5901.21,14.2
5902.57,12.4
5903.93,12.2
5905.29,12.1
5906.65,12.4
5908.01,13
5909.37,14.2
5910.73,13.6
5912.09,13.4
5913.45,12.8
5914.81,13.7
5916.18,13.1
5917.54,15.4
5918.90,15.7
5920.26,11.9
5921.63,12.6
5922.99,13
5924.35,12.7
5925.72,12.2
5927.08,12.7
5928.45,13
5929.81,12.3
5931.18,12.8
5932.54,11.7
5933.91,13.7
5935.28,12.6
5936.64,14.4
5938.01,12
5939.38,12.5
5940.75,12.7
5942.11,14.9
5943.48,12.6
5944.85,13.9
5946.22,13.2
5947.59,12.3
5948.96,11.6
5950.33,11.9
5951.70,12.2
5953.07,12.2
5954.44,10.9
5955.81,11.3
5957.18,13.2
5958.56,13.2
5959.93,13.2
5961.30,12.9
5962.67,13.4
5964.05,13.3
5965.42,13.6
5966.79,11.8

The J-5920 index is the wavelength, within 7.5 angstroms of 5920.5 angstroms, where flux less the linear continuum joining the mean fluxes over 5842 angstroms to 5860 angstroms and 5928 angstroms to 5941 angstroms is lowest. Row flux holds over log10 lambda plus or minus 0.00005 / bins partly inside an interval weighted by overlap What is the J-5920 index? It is 5920.26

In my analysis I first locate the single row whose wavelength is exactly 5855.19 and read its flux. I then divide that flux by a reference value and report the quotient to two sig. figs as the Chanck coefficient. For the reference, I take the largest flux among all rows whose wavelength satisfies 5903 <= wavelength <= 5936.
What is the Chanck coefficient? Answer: 0.76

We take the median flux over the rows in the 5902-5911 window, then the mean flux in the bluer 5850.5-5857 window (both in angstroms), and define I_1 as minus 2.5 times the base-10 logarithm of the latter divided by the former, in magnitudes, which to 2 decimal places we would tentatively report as -0.06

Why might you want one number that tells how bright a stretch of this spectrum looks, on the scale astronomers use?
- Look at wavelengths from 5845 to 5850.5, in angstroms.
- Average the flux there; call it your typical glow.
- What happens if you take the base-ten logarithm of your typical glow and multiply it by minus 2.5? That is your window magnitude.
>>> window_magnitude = -2.81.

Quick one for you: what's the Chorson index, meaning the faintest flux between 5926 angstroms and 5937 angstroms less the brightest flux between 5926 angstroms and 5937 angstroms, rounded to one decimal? -2.7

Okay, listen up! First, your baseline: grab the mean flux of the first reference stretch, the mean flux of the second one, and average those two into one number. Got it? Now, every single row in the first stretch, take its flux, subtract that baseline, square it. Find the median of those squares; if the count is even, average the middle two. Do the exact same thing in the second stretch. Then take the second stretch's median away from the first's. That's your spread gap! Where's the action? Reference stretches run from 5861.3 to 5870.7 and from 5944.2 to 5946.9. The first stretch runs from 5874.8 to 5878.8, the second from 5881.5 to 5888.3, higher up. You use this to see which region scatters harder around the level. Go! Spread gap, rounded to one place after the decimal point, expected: -1.3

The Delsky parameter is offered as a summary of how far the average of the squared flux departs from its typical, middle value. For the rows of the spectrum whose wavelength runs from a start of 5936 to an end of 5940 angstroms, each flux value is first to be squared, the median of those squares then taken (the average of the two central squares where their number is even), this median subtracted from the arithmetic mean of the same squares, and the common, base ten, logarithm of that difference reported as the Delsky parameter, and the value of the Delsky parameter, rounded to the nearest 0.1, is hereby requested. 1.1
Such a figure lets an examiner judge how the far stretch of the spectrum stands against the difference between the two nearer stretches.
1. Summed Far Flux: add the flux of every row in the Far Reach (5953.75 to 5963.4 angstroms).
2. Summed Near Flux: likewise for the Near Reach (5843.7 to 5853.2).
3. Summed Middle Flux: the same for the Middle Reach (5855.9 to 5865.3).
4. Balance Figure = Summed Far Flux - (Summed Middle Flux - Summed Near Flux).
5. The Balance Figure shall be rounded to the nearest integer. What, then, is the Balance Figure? 87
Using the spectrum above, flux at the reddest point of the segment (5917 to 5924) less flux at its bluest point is -2.4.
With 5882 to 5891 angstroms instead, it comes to -4.6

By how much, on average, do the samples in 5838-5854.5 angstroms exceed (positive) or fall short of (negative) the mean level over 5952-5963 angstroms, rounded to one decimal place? 0.8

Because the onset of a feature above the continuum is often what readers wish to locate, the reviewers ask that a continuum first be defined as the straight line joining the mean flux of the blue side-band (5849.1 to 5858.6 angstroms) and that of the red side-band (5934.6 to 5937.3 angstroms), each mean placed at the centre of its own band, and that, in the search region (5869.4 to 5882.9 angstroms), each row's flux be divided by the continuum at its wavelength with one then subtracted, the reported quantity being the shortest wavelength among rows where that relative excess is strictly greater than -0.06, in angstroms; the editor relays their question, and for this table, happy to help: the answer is 5870.04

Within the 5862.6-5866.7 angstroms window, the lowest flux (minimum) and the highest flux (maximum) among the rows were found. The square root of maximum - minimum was 0.95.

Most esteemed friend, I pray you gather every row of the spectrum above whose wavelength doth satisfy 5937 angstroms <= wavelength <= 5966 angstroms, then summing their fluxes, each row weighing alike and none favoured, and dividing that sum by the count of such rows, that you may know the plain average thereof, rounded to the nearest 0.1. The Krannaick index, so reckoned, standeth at 12.7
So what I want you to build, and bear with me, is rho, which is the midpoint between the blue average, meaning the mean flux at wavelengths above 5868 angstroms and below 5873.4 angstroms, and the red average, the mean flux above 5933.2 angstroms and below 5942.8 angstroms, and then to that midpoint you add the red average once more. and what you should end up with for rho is 27.0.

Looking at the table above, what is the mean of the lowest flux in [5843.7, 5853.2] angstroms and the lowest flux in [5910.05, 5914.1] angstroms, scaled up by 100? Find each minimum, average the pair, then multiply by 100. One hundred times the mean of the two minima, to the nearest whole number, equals 1180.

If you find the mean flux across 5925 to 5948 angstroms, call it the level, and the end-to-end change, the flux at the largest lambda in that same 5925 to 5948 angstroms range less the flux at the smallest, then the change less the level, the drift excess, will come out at -12.8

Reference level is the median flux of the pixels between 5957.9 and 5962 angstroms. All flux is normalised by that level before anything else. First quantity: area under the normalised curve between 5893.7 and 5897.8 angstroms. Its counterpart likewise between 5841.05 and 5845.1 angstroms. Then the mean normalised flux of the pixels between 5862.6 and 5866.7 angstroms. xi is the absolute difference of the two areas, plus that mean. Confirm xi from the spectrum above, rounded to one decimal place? 2.0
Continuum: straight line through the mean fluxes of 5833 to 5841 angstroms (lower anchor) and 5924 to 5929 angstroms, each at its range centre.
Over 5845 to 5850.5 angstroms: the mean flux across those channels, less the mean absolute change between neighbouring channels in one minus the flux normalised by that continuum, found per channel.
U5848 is 13.2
